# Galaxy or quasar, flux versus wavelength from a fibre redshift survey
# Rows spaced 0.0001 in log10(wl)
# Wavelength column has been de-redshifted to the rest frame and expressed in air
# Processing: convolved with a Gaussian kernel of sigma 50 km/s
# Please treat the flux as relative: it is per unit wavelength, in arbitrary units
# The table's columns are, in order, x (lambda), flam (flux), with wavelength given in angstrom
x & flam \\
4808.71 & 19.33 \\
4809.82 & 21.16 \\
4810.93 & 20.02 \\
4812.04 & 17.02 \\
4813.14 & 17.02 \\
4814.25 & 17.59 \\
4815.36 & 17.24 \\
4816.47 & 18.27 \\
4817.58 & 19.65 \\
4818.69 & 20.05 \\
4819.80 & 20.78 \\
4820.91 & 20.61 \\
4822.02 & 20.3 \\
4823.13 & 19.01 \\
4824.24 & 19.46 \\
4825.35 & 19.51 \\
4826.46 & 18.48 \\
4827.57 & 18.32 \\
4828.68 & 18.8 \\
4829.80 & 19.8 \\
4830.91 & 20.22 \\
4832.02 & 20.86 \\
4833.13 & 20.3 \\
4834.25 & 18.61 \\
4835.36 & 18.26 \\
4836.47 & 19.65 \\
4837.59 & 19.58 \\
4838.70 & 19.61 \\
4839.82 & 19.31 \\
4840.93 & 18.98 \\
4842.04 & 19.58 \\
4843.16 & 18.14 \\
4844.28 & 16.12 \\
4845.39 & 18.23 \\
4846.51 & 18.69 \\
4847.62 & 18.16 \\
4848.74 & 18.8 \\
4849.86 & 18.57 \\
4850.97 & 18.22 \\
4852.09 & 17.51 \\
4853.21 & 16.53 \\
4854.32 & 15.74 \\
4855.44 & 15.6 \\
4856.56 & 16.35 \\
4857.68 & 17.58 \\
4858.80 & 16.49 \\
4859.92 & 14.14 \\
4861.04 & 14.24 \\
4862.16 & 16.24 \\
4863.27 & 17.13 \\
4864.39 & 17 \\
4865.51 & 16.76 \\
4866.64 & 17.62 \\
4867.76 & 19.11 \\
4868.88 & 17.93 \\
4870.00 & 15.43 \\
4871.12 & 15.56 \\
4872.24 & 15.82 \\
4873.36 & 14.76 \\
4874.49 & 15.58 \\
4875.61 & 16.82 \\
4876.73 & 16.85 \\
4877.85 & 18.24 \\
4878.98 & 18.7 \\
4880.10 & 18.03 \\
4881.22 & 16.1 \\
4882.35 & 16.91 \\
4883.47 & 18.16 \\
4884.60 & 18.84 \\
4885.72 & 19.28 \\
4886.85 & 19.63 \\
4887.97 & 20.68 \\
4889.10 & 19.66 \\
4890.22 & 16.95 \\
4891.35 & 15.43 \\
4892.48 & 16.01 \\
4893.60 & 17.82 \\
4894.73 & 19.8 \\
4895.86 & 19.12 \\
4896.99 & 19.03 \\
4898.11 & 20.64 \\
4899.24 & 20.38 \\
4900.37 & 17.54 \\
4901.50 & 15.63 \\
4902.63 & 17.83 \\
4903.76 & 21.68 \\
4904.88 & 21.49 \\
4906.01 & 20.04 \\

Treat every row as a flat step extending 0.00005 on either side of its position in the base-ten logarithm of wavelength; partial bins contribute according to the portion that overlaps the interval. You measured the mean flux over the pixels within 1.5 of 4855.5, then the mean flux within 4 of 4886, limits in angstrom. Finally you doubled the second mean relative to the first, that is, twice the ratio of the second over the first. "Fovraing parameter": 2.39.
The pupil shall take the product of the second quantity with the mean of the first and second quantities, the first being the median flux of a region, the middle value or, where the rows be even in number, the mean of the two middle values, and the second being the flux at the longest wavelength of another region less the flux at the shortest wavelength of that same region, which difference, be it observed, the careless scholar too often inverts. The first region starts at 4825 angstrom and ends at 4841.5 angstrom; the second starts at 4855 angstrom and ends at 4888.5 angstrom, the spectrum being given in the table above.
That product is 62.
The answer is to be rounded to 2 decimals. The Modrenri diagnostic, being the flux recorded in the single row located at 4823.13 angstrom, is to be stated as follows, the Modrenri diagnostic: 19.01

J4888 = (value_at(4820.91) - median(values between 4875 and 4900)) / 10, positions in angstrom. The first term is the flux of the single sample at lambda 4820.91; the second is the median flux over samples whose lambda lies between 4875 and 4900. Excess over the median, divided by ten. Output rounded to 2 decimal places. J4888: 0.21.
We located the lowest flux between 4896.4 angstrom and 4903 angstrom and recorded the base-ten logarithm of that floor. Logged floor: 1.19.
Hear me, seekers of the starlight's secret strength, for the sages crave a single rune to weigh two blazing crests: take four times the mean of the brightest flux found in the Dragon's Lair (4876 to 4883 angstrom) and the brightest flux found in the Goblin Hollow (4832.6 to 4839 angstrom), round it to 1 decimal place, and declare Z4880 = 78.0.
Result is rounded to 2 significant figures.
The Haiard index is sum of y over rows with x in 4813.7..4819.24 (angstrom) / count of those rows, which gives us 19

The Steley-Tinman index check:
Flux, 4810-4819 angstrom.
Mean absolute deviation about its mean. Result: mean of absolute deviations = 1.2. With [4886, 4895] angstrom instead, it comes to 1.7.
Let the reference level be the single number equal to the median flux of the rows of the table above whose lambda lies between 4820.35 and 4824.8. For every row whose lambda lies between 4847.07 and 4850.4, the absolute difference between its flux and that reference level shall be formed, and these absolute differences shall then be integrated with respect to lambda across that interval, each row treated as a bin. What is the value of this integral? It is 4.6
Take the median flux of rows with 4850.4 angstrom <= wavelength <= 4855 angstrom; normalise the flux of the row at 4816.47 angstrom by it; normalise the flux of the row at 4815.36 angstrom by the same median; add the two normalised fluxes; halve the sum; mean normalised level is 1.04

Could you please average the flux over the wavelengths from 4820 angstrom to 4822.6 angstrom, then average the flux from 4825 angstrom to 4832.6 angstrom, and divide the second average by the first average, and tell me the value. 0.95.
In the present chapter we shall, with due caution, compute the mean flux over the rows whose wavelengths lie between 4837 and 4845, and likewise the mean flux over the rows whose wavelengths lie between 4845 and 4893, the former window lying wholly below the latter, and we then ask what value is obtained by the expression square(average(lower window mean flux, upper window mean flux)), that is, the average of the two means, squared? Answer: 323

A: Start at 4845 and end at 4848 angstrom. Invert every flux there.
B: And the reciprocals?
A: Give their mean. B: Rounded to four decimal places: 0.0545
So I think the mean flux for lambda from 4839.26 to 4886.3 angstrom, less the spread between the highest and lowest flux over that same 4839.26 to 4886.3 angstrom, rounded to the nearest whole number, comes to 12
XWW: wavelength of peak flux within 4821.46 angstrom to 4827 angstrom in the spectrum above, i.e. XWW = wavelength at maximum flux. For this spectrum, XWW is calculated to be 4822.02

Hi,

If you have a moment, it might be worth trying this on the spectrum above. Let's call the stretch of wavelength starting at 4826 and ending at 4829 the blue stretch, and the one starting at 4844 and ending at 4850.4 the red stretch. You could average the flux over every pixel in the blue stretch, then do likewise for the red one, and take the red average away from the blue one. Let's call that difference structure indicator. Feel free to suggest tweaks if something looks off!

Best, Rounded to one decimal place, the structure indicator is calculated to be 0.4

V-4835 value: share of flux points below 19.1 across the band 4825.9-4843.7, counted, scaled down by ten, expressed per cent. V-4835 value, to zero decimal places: 70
